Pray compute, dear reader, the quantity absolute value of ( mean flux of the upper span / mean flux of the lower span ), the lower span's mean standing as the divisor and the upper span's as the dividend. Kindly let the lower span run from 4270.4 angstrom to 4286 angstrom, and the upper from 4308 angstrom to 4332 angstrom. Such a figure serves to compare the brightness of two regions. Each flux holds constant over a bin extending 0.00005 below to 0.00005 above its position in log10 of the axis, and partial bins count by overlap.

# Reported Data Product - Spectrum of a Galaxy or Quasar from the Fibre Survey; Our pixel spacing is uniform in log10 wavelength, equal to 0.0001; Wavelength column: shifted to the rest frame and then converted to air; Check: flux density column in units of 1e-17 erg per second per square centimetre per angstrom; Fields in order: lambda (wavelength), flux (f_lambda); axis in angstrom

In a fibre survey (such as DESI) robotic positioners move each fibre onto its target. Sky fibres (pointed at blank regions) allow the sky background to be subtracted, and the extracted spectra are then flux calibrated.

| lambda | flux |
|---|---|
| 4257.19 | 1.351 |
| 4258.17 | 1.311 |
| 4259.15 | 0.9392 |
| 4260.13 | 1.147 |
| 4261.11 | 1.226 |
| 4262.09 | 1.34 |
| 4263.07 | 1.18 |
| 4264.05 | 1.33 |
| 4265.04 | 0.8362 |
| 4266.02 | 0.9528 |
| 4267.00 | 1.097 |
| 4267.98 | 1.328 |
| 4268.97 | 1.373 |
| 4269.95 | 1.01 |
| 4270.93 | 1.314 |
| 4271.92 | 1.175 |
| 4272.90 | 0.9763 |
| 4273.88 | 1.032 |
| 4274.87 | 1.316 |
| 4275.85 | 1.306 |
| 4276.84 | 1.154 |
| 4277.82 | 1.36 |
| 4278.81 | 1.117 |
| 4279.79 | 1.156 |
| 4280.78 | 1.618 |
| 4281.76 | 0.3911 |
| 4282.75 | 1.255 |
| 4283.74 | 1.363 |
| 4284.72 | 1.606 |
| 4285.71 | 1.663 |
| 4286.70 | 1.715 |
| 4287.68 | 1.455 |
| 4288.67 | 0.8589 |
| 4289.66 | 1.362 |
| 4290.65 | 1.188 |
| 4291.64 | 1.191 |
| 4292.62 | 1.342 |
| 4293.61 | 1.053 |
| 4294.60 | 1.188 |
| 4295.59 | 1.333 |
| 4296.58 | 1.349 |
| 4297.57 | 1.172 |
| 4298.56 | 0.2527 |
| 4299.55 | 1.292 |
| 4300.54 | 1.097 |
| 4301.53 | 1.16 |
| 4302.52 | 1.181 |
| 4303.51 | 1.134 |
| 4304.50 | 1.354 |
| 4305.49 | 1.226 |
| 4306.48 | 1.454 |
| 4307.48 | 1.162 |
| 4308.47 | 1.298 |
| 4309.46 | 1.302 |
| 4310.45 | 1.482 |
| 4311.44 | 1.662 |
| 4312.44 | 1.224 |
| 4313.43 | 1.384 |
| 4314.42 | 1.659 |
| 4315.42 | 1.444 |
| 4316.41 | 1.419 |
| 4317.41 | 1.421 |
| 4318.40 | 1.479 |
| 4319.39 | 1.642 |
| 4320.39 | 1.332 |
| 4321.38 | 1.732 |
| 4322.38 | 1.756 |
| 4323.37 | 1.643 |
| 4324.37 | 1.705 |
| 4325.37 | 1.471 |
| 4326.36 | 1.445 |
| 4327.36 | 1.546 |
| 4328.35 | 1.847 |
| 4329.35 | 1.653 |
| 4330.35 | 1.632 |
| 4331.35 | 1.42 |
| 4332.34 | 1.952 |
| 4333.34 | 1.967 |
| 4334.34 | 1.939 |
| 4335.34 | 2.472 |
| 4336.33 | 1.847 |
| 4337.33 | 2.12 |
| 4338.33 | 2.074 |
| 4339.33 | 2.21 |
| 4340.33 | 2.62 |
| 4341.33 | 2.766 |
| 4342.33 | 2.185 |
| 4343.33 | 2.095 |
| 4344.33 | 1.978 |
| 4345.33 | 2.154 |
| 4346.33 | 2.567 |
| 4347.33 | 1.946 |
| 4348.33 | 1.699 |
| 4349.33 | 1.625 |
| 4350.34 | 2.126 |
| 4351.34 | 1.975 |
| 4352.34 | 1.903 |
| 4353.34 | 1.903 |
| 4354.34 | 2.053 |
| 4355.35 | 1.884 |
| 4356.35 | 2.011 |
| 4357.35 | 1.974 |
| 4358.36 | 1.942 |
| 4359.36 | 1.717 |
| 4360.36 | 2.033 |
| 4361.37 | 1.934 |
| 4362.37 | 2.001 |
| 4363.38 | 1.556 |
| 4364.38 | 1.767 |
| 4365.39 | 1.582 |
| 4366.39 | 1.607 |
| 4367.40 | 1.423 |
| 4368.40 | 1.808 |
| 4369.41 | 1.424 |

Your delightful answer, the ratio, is 1.2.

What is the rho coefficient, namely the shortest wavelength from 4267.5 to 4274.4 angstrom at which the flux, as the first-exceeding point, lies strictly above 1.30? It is 4267.98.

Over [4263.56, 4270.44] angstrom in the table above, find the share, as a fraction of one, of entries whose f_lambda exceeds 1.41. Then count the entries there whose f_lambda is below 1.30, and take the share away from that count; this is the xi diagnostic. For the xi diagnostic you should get 4.0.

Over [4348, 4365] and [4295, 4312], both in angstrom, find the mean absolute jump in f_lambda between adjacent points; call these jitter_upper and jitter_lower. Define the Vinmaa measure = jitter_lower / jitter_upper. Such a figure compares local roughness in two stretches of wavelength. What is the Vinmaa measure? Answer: 1.4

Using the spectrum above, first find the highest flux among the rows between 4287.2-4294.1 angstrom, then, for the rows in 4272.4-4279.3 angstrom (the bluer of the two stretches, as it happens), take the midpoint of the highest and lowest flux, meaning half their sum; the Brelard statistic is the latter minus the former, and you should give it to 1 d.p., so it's -0.3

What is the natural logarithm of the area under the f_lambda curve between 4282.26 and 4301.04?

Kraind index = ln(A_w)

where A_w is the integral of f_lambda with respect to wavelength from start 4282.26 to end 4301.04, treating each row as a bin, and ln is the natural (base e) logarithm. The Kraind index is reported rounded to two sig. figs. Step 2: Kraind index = 3.2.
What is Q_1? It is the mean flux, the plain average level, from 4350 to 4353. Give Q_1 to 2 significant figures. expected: 2.0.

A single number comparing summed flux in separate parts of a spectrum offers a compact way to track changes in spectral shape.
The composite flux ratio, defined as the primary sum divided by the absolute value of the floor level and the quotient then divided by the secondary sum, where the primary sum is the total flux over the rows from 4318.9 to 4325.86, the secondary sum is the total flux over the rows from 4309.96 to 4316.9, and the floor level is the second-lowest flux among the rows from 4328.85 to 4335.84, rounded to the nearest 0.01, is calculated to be 0.67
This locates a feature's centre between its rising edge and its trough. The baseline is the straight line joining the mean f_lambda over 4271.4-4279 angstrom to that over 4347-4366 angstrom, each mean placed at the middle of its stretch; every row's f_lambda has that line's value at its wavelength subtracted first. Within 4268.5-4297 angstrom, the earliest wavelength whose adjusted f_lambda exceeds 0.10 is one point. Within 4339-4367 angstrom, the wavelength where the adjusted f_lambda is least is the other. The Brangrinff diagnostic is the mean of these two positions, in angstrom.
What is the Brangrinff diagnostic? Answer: 4316.2 angstrom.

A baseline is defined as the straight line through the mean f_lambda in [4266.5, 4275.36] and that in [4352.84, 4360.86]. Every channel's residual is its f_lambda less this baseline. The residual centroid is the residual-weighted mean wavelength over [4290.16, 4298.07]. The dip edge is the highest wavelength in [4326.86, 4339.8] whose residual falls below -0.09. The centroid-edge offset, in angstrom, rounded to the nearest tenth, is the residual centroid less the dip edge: -37.3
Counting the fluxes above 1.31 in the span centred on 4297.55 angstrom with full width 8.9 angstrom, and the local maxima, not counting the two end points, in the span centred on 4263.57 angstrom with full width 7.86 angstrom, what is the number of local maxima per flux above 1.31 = 1.0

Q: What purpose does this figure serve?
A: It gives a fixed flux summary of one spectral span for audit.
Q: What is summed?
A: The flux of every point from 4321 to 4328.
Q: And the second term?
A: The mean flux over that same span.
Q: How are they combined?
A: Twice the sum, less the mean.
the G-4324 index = 21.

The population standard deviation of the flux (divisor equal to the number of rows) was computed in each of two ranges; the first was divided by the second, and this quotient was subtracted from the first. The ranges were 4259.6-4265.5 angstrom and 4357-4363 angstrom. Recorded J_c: -1.5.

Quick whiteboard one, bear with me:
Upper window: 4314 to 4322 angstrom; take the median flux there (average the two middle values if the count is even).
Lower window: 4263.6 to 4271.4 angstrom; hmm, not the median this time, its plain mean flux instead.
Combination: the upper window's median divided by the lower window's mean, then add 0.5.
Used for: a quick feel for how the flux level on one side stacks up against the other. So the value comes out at 1.77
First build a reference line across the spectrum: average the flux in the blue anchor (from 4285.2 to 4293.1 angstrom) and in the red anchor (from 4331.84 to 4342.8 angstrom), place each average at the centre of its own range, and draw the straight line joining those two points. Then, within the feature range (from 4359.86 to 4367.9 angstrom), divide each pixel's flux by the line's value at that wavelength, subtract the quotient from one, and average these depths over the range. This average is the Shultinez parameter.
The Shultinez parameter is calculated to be 0.35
